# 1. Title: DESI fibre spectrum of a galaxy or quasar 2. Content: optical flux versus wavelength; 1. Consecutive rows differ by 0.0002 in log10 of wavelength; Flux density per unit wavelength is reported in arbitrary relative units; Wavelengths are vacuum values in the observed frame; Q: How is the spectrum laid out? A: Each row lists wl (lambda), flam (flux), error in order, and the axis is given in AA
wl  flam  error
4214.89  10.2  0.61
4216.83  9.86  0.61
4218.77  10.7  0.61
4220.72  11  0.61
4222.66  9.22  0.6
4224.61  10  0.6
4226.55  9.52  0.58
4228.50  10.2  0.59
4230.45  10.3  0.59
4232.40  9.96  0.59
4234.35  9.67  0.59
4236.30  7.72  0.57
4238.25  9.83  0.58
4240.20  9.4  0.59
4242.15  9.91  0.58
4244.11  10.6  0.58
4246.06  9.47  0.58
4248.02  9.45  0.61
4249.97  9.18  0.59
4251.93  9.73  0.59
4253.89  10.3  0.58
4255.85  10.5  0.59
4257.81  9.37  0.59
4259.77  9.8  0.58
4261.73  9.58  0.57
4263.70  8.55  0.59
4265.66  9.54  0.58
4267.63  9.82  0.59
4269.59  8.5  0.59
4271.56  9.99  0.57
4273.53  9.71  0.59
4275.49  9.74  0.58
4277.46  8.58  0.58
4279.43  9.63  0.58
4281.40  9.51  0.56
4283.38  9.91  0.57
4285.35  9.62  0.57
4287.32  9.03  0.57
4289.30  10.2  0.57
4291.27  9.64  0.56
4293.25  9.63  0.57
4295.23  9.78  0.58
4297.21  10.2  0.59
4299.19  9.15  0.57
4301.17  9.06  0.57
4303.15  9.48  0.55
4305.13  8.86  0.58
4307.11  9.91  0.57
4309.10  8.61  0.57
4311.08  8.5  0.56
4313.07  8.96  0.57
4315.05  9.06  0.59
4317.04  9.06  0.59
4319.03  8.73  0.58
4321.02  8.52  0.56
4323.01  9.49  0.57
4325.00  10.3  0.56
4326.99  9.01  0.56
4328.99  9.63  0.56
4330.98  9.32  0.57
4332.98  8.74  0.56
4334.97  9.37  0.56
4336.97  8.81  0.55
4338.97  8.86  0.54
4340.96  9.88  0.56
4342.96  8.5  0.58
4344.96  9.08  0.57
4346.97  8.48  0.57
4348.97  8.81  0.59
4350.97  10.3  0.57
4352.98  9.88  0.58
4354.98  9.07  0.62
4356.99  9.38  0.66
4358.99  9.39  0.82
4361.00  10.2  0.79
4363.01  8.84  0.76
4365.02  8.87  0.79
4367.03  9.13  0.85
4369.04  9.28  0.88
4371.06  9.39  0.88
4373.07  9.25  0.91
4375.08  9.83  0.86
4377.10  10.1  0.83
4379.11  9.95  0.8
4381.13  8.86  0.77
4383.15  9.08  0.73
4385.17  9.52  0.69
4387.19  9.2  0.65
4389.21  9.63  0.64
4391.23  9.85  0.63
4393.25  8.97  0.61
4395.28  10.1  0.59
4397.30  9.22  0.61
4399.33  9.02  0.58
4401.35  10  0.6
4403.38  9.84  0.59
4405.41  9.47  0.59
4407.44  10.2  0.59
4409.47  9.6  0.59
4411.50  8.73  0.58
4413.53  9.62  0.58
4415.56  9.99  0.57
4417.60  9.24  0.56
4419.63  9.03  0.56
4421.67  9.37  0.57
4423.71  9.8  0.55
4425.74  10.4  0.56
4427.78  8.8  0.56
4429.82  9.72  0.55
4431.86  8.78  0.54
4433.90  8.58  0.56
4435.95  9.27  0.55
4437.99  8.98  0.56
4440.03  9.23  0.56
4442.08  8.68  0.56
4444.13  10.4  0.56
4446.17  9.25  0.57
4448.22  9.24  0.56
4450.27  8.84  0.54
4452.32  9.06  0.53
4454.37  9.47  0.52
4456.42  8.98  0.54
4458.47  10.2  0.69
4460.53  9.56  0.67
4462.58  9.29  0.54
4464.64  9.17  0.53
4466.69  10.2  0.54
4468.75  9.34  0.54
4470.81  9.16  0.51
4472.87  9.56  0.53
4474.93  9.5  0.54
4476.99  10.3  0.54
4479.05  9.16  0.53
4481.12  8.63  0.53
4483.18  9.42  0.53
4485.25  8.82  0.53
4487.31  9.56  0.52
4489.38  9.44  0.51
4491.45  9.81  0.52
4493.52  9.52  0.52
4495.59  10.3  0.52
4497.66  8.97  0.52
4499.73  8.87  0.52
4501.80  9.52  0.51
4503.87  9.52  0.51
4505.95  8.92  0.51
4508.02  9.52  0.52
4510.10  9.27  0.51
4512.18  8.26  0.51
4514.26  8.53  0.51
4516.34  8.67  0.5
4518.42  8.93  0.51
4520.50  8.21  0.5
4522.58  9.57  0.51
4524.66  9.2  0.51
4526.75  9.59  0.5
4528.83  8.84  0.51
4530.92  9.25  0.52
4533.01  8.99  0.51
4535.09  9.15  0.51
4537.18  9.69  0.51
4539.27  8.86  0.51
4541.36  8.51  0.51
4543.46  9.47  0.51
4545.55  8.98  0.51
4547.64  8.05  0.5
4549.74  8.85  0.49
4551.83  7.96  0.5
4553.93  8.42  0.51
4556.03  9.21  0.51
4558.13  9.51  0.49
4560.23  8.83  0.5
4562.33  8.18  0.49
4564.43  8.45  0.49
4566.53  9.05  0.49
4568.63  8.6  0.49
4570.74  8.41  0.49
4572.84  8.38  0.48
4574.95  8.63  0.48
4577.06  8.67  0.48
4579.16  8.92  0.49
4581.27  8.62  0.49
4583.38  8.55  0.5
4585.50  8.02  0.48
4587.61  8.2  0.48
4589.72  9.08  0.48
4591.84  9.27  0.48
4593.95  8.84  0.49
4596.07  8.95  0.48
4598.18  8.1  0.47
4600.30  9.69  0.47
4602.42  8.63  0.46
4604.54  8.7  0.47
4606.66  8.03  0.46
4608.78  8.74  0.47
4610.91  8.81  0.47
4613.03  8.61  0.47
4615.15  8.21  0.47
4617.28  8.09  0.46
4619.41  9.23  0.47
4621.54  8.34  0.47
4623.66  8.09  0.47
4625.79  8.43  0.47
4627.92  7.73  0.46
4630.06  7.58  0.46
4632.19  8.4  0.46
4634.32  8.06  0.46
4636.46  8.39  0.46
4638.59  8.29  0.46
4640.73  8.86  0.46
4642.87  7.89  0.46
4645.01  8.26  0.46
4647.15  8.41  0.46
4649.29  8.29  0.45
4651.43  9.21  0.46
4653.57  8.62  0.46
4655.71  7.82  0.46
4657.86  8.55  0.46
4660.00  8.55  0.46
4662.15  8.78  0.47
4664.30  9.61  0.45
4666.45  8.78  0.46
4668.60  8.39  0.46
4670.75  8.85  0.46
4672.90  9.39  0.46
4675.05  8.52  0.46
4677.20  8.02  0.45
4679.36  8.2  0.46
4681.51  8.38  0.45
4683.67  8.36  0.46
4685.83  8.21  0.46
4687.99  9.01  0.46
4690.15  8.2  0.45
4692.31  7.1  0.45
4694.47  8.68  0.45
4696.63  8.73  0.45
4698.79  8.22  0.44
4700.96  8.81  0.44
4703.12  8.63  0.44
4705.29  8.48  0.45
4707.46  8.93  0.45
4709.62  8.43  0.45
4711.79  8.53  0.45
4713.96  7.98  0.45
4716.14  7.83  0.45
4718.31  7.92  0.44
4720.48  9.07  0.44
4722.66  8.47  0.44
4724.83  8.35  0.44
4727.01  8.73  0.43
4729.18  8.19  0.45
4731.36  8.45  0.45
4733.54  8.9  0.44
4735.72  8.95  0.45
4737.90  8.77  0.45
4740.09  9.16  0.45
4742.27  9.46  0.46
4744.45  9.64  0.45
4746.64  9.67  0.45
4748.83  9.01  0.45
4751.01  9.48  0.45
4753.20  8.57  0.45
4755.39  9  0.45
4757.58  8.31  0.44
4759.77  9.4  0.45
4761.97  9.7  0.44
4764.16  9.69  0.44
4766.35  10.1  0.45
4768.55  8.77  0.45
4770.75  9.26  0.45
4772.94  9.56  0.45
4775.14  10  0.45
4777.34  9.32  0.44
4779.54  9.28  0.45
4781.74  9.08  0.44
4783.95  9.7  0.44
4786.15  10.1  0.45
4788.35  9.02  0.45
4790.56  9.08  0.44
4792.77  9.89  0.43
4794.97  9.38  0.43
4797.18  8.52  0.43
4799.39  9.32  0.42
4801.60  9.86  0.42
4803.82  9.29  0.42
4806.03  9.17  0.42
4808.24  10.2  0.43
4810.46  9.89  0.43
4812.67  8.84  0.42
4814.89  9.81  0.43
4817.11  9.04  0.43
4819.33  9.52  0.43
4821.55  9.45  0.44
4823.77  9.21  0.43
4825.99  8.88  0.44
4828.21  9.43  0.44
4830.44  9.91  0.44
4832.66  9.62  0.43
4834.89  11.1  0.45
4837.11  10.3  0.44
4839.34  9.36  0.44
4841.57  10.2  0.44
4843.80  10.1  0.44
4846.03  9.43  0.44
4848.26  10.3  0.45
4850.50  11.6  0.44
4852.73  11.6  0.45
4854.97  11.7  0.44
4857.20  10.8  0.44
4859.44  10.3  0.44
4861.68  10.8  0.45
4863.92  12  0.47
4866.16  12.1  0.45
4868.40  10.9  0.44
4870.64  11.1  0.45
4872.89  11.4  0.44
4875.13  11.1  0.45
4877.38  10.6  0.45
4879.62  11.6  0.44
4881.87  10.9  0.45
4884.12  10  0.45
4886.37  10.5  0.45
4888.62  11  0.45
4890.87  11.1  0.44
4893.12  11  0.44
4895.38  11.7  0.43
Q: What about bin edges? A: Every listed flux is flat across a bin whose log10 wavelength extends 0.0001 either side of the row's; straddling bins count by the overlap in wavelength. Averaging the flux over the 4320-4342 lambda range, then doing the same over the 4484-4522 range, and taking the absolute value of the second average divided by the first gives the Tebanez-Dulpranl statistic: 0.99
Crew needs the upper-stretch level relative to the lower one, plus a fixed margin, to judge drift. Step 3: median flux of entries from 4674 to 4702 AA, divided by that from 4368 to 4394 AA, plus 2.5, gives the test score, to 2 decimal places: 3.39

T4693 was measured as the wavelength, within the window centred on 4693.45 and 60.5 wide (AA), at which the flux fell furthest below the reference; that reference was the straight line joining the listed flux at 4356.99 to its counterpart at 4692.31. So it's 4692.31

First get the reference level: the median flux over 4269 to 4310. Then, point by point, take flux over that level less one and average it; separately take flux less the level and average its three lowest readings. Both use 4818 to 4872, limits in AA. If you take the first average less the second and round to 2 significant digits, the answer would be 0.56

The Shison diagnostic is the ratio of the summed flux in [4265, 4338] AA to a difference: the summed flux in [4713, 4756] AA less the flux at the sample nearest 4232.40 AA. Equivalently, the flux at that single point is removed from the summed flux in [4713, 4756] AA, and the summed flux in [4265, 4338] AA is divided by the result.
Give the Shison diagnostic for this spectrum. 2.1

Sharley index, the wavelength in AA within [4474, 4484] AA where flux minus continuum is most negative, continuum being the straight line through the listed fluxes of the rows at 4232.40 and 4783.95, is 4481.12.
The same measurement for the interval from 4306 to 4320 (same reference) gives 4311.08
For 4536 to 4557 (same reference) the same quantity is 4551.83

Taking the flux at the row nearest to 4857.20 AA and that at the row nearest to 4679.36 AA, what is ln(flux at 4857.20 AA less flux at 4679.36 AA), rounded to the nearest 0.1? 1.0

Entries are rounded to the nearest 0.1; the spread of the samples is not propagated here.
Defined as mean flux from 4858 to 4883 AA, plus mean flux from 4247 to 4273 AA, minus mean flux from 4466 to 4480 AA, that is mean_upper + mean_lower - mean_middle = 11.1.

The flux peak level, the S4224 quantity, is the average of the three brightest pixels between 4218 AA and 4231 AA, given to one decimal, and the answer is 10.7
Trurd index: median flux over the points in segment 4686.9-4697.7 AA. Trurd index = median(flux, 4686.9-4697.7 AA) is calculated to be 8.68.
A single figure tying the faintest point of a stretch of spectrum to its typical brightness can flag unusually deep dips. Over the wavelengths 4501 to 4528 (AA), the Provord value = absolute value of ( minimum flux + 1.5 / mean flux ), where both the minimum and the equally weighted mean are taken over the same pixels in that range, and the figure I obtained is 8.38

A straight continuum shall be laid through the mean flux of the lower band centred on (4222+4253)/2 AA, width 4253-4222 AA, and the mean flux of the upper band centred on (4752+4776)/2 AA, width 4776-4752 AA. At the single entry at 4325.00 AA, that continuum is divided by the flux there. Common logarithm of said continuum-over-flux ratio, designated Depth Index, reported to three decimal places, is -0.031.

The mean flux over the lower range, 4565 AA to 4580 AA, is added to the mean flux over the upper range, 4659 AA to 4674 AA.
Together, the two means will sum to 17.6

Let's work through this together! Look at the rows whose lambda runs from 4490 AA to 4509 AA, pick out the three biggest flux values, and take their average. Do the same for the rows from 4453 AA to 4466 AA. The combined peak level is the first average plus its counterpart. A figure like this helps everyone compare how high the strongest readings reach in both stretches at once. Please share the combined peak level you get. 19.6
